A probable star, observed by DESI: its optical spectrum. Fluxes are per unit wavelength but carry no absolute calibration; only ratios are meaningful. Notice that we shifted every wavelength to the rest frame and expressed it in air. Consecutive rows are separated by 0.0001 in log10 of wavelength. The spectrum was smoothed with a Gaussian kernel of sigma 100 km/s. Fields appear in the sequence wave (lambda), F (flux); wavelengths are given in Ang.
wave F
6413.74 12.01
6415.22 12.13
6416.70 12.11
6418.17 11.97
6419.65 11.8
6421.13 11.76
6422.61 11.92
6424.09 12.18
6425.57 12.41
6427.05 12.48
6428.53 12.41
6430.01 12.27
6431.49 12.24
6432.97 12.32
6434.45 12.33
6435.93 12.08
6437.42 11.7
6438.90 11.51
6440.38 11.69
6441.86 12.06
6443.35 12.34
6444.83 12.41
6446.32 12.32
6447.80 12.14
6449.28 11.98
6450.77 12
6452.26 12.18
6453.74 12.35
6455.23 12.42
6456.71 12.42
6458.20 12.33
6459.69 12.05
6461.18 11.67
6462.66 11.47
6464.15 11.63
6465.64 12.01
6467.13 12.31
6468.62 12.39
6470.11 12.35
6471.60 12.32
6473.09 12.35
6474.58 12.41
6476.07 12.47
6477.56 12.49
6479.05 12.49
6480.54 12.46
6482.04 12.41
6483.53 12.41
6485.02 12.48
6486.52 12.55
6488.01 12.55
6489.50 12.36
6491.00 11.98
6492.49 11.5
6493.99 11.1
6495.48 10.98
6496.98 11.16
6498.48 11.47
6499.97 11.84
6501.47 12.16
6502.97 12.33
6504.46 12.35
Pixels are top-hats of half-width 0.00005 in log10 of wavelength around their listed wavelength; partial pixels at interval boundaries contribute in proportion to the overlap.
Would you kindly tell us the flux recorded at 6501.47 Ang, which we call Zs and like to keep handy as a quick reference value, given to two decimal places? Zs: 12.16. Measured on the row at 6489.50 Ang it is 12.36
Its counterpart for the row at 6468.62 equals 12.39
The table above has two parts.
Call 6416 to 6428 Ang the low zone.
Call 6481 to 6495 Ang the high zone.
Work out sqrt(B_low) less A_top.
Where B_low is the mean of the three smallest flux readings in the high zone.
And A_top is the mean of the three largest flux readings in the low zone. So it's -8.96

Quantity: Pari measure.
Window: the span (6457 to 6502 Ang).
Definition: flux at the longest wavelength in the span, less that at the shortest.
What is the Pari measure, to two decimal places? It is -0.17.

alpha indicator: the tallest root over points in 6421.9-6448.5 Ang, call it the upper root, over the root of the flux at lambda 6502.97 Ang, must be 1.01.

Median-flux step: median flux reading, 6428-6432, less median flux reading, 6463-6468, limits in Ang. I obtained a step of 0.26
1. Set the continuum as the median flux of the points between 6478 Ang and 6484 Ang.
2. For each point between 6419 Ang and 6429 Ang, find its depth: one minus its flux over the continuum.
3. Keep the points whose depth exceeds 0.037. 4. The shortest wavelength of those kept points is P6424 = 6419.65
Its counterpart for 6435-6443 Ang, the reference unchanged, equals 6437.42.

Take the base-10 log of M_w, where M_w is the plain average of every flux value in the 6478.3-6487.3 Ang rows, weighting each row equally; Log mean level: 1.096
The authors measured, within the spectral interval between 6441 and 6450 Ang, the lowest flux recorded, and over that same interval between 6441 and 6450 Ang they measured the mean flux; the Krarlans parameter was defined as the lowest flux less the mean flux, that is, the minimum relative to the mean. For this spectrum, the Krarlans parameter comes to -0.23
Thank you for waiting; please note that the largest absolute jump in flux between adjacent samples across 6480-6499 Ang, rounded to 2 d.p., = 0.48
